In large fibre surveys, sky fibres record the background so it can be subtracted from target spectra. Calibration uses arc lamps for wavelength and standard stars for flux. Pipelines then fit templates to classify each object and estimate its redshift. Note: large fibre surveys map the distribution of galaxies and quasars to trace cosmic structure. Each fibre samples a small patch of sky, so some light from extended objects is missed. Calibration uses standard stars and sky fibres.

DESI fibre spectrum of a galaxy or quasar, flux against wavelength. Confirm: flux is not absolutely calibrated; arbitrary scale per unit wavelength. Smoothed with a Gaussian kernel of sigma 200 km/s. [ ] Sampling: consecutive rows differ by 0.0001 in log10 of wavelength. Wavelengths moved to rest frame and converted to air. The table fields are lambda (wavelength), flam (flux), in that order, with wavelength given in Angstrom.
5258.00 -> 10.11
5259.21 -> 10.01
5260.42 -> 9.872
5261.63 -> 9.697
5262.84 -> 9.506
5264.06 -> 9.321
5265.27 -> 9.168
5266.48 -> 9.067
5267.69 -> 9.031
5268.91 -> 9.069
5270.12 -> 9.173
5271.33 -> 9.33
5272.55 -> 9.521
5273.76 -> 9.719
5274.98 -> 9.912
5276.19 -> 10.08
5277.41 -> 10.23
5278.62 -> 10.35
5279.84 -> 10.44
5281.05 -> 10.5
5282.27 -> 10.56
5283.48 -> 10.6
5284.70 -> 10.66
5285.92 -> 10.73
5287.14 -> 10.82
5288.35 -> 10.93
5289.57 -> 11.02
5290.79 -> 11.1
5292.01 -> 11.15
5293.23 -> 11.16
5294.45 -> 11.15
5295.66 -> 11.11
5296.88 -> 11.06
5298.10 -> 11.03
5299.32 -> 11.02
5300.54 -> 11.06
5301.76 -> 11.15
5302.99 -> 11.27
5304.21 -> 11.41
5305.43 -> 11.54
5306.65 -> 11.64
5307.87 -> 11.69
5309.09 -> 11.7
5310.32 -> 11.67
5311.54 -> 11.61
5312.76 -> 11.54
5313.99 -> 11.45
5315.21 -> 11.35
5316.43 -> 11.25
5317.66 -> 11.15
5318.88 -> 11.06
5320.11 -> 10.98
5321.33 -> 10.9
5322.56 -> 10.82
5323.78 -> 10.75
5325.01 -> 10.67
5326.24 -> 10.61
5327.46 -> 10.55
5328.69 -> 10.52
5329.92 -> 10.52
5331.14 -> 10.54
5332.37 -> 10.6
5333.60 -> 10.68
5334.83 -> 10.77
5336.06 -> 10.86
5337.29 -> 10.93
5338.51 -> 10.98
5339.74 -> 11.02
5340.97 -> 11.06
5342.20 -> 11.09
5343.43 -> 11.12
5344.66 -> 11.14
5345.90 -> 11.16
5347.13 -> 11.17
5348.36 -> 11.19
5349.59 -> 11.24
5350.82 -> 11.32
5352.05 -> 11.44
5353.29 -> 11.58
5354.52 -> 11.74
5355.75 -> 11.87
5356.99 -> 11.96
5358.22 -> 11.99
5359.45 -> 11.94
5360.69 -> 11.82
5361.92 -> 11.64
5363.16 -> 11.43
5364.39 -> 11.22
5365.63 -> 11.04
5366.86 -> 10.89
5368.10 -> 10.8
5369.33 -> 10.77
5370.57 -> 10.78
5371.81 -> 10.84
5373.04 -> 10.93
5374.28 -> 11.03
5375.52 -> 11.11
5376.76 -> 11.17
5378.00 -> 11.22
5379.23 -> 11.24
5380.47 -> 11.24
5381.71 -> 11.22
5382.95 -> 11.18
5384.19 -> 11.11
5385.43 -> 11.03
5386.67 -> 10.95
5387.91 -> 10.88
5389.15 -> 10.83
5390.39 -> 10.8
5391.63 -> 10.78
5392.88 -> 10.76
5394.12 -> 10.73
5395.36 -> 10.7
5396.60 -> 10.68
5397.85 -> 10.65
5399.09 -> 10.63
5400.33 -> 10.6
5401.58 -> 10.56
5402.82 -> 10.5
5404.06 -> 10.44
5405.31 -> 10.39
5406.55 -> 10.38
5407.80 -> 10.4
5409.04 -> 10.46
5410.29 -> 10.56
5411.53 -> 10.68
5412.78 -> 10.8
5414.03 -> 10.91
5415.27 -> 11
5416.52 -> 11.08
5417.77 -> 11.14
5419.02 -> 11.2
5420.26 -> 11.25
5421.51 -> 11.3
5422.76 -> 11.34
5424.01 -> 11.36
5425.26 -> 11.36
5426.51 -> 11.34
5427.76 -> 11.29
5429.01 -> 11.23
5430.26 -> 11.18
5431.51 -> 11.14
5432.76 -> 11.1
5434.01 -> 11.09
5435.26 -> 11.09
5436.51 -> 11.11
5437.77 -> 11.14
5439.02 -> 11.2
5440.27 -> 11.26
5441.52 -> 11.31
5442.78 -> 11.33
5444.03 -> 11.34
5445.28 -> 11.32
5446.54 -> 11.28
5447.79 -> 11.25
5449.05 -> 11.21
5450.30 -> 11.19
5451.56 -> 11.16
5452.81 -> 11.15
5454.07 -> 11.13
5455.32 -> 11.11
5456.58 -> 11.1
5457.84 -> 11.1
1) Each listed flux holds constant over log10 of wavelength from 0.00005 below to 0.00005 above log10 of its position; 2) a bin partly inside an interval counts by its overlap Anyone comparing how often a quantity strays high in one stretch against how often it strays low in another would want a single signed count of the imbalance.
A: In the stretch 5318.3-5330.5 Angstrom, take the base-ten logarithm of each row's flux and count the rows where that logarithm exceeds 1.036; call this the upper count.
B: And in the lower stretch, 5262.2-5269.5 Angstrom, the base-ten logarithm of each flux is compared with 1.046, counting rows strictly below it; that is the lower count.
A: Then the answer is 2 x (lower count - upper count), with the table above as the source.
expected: 6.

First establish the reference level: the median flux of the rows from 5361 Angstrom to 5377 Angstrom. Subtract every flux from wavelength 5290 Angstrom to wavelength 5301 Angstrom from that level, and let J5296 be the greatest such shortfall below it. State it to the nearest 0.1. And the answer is 0.0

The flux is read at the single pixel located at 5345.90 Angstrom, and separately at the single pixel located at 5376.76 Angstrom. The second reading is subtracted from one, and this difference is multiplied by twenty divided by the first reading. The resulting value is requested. -18.2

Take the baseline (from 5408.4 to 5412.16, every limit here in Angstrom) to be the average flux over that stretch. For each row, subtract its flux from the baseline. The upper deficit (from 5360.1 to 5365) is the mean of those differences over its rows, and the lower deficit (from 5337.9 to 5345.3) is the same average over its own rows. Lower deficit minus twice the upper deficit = 1.4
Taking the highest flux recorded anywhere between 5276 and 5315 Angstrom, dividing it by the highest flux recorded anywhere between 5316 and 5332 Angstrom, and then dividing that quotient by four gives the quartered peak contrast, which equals 0.260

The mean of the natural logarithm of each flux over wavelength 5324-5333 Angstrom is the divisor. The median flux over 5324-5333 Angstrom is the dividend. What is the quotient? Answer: 4.47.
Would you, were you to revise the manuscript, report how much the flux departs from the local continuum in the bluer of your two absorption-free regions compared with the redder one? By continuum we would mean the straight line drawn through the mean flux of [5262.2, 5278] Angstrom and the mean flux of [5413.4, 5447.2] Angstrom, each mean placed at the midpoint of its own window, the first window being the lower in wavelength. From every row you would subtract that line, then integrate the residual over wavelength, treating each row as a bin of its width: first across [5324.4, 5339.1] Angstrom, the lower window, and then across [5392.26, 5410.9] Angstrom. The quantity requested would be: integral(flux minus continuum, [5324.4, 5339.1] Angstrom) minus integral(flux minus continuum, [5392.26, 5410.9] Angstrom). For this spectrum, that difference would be 14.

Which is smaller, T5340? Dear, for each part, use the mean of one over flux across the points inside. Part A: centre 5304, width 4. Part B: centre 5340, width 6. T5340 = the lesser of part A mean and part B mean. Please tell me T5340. 0.088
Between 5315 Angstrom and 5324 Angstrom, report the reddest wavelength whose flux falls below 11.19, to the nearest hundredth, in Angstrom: 5323.78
